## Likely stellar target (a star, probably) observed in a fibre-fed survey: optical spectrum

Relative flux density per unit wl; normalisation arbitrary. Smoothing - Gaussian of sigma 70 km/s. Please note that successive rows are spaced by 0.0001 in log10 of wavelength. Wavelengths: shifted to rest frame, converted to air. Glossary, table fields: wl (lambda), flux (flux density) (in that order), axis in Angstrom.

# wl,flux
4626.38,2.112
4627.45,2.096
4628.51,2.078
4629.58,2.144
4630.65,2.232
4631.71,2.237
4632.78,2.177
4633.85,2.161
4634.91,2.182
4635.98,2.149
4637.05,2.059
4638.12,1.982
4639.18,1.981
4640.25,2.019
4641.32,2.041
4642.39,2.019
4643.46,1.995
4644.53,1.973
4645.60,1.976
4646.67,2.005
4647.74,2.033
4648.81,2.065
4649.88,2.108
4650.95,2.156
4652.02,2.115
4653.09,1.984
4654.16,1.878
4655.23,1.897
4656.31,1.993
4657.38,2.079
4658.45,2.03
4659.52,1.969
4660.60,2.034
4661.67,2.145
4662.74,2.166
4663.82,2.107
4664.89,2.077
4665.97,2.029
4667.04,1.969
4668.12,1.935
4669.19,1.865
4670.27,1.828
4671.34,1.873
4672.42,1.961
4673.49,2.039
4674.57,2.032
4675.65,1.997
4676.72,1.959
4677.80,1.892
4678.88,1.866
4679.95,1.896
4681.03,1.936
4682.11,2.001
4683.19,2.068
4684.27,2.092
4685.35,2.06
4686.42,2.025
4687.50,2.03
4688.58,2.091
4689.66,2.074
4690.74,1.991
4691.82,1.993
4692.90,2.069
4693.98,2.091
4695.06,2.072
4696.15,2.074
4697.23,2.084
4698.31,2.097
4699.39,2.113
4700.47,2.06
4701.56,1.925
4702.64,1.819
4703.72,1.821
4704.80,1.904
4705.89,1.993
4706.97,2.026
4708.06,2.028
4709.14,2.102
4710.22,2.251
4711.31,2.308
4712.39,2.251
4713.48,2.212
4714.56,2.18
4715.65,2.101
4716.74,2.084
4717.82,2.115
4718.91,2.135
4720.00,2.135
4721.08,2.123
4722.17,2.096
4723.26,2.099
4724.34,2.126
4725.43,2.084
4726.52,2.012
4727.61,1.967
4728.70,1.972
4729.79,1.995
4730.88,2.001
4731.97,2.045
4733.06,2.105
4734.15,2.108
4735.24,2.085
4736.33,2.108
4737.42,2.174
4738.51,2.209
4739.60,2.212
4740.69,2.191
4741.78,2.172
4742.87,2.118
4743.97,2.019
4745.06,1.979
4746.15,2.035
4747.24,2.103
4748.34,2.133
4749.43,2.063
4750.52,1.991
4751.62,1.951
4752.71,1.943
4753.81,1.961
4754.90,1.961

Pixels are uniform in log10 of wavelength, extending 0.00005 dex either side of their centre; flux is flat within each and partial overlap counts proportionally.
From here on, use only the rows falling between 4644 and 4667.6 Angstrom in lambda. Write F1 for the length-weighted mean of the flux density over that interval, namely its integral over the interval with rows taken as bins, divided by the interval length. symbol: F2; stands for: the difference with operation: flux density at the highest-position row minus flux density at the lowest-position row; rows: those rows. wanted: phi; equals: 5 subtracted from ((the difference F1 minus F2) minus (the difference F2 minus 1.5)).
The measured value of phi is -1.5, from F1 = 2.04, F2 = 0.00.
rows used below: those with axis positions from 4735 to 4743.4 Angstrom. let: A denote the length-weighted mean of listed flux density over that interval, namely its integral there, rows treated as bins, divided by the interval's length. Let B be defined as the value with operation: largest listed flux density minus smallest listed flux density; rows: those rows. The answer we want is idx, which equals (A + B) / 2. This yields 1.15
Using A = 2.16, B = 0.13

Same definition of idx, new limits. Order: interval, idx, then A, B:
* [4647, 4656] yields 1.15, 2.03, 0.28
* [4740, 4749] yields 1.15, 2.10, 0.21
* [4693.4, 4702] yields 1.13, 2.06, 0.19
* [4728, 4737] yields 1.09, 2.05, 0.14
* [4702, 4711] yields 1.22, 2.00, 0.43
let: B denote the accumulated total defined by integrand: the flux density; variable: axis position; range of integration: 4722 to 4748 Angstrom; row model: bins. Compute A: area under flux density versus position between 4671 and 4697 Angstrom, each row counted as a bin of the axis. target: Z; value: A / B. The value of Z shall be 0.96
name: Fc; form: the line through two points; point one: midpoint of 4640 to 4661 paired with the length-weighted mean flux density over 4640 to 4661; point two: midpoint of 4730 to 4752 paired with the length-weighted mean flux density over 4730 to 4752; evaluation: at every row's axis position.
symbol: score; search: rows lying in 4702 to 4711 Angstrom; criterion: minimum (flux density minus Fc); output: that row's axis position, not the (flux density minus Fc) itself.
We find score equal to 4702.64 Angstrom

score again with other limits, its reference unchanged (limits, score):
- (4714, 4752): 4751.62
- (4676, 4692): 4678.88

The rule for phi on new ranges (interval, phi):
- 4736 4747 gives -1.2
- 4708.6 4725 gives -1.4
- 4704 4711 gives -2.1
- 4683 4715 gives -1.7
